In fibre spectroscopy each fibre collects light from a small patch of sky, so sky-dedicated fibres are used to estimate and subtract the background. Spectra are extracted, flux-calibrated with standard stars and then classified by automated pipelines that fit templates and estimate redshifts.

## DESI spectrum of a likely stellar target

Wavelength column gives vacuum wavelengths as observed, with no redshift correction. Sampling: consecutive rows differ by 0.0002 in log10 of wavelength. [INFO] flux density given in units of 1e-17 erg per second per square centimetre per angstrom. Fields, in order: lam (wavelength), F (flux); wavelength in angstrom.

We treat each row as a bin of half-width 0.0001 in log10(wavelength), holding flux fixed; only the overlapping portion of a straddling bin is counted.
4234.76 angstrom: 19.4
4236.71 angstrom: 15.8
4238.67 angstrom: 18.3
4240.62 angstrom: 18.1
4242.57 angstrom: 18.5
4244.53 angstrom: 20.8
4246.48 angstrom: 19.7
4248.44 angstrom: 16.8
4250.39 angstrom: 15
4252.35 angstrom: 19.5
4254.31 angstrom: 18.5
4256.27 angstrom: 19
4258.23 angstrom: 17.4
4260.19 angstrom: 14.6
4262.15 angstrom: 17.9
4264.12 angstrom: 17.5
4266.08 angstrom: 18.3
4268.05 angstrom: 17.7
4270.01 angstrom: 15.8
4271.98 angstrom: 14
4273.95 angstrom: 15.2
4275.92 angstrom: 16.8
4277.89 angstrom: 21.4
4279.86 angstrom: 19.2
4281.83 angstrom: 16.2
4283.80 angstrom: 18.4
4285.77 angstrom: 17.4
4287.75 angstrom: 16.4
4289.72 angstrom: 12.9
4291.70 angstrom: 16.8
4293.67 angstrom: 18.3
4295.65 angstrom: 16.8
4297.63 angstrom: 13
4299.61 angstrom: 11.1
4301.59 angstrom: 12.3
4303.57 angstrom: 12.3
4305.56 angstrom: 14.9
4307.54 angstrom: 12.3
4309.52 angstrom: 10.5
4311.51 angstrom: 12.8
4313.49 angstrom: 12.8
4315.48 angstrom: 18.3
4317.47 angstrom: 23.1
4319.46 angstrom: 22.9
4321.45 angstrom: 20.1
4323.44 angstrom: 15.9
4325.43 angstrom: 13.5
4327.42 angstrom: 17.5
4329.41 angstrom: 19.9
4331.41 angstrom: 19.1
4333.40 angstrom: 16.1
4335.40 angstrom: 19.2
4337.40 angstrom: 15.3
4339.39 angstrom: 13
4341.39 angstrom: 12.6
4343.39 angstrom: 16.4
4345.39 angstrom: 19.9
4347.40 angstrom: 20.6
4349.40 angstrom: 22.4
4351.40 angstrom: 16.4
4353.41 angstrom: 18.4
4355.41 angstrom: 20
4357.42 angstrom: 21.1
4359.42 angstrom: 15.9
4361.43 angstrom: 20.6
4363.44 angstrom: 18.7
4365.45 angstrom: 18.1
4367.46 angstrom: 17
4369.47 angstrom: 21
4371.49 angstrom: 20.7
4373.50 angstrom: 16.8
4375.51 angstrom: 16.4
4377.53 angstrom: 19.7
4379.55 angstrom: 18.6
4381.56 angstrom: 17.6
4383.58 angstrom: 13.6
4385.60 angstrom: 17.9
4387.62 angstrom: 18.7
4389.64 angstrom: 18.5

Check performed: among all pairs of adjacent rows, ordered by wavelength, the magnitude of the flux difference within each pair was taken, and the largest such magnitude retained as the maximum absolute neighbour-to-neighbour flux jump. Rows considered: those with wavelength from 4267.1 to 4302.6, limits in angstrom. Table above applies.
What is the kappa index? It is 4.6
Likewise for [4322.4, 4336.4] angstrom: 4.0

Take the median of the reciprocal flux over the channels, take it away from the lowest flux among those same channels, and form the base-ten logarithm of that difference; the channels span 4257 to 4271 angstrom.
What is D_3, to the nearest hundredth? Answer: 1.16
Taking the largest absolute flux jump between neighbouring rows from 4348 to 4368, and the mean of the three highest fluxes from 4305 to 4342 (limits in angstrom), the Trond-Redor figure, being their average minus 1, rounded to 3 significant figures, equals 13.0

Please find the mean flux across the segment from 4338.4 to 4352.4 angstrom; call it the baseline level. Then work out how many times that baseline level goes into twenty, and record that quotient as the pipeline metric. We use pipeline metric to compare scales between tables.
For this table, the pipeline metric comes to 1.15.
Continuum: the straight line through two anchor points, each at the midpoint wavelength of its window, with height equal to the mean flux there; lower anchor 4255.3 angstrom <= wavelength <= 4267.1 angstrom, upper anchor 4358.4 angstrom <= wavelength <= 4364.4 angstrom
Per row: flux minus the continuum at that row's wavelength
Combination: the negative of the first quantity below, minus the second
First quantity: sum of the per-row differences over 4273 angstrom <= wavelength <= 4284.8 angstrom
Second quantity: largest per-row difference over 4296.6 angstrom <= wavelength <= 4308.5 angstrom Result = 1.5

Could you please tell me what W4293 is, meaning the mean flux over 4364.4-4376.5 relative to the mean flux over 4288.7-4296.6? 1.13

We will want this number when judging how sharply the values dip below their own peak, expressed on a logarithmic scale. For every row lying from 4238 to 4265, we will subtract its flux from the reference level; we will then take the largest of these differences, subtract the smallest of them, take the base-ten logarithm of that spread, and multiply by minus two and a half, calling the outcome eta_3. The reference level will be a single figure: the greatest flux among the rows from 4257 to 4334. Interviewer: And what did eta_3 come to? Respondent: -2.0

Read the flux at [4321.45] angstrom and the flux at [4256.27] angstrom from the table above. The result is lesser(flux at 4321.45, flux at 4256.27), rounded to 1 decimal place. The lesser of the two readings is 19.0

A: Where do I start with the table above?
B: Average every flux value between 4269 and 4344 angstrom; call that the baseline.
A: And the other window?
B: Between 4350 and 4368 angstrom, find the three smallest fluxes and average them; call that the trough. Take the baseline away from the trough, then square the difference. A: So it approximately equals 0.1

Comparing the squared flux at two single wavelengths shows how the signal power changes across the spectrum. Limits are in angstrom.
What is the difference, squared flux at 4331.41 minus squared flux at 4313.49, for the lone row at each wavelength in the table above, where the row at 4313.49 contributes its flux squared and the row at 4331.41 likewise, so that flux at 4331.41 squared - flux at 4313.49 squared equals 201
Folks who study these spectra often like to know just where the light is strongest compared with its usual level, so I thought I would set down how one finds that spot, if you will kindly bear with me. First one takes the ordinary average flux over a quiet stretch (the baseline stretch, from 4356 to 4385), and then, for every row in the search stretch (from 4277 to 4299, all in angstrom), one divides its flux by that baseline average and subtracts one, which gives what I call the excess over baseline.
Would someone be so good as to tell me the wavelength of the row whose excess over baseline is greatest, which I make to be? 4277.89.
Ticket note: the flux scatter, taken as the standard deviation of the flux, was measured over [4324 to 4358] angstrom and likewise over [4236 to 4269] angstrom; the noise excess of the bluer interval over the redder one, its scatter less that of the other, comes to -1.3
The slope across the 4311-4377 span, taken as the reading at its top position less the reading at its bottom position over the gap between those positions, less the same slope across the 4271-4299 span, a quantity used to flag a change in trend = 0.10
